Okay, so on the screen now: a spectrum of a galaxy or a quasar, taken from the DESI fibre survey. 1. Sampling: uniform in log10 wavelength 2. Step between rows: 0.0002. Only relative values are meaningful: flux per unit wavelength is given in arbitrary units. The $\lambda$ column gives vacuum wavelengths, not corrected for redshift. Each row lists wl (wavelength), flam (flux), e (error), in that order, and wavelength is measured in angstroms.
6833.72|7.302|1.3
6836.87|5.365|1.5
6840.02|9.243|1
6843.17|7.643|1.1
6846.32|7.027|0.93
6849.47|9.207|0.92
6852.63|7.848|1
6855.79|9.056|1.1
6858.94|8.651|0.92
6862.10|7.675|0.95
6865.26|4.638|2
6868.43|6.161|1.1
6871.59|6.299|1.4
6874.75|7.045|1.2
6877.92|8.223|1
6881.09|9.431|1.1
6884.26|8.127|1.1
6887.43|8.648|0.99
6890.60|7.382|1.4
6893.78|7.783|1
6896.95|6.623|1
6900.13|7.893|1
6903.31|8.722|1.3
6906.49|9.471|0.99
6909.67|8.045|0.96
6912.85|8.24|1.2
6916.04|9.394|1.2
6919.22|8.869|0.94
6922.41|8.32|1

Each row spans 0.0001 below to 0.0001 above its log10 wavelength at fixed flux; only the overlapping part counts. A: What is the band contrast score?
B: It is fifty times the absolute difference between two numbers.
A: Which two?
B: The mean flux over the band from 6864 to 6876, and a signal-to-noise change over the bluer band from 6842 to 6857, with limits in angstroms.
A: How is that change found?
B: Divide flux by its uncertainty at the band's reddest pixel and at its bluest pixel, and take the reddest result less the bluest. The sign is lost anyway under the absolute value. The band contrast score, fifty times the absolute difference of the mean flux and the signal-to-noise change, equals 238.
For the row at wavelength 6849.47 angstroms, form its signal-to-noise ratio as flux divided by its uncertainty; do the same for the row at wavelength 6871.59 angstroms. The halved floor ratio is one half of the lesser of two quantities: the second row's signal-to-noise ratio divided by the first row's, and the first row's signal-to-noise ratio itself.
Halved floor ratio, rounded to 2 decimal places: 0.22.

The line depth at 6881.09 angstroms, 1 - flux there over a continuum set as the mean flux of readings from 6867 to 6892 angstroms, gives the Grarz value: -0.23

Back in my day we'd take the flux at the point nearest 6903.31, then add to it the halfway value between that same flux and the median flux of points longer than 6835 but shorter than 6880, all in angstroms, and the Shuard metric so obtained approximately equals 16.9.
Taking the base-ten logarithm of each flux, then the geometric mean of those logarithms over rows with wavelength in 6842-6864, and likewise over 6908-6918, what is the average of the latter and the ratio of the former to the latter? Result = 0.954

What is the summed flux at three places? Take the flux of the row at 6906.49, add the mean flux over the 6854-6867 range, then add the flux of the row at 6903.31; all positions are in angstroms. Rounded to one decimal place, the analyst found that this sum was 25.7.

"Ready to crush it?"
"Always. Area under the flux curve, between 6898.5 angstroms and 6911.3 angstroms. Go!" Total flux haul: 109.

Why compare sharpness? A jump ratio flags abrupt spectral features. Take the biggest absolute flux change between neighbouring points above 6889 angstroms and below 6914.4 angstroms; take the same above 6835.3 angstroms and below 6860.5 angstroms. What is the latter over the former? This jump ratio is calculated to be 2.7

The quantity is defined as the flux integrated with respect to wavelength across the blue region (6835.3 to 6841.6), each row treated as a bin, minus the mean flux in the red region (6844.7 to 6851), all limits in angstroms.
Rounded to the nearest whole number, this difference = 38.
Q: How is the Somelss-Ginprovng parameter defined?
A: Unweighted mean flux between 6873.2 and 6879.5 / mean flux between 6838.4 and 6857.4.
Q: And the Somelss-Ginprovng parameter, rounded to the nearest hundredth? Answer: 0.92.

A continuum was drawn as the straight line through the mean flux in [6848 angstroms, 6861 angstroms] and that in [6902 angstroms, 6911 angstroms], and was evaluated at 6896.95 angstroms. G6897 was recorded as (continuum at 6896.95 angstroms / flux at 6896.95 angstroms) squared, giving 1.7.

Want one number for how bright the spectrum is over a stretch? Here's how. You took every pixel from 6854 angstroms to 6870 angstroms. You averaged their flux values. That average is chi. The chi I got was 7.2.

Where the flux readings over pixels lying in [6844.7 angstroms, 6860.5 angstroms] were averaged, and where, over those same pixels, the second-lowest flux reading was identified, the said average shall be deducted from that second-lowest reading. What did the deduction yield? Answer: -0.51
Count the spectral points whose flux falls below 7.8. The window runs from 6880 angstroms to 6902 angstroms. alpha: 3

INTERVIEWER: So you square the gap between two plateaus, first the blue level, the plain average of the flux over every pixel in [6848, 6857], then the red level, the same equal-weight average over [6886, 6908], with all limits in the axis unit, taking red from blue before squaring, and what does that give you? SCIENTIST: 0.4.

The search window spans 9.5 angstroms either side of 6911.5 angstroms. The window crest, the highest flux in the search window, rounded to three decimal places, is 9.471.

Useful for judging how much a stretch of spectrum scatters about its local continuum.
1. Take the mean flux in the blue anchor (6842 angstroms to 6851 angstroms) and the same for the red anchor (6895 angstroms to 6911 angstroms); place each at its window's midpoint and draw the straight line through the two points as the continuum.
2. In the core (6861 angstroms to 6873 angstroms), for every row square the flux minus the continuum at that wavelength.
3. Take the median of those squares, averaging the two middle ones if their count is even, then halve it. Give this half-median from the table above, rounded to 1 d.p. 1.6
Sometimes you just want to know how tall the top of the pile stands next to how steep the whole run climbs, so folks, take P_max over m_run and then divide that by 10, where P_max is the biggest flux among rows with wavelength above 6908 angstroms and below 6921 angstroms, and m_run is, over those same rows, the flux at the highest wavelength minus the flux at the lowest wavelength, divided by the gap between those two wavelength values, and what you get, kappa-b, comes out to 11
